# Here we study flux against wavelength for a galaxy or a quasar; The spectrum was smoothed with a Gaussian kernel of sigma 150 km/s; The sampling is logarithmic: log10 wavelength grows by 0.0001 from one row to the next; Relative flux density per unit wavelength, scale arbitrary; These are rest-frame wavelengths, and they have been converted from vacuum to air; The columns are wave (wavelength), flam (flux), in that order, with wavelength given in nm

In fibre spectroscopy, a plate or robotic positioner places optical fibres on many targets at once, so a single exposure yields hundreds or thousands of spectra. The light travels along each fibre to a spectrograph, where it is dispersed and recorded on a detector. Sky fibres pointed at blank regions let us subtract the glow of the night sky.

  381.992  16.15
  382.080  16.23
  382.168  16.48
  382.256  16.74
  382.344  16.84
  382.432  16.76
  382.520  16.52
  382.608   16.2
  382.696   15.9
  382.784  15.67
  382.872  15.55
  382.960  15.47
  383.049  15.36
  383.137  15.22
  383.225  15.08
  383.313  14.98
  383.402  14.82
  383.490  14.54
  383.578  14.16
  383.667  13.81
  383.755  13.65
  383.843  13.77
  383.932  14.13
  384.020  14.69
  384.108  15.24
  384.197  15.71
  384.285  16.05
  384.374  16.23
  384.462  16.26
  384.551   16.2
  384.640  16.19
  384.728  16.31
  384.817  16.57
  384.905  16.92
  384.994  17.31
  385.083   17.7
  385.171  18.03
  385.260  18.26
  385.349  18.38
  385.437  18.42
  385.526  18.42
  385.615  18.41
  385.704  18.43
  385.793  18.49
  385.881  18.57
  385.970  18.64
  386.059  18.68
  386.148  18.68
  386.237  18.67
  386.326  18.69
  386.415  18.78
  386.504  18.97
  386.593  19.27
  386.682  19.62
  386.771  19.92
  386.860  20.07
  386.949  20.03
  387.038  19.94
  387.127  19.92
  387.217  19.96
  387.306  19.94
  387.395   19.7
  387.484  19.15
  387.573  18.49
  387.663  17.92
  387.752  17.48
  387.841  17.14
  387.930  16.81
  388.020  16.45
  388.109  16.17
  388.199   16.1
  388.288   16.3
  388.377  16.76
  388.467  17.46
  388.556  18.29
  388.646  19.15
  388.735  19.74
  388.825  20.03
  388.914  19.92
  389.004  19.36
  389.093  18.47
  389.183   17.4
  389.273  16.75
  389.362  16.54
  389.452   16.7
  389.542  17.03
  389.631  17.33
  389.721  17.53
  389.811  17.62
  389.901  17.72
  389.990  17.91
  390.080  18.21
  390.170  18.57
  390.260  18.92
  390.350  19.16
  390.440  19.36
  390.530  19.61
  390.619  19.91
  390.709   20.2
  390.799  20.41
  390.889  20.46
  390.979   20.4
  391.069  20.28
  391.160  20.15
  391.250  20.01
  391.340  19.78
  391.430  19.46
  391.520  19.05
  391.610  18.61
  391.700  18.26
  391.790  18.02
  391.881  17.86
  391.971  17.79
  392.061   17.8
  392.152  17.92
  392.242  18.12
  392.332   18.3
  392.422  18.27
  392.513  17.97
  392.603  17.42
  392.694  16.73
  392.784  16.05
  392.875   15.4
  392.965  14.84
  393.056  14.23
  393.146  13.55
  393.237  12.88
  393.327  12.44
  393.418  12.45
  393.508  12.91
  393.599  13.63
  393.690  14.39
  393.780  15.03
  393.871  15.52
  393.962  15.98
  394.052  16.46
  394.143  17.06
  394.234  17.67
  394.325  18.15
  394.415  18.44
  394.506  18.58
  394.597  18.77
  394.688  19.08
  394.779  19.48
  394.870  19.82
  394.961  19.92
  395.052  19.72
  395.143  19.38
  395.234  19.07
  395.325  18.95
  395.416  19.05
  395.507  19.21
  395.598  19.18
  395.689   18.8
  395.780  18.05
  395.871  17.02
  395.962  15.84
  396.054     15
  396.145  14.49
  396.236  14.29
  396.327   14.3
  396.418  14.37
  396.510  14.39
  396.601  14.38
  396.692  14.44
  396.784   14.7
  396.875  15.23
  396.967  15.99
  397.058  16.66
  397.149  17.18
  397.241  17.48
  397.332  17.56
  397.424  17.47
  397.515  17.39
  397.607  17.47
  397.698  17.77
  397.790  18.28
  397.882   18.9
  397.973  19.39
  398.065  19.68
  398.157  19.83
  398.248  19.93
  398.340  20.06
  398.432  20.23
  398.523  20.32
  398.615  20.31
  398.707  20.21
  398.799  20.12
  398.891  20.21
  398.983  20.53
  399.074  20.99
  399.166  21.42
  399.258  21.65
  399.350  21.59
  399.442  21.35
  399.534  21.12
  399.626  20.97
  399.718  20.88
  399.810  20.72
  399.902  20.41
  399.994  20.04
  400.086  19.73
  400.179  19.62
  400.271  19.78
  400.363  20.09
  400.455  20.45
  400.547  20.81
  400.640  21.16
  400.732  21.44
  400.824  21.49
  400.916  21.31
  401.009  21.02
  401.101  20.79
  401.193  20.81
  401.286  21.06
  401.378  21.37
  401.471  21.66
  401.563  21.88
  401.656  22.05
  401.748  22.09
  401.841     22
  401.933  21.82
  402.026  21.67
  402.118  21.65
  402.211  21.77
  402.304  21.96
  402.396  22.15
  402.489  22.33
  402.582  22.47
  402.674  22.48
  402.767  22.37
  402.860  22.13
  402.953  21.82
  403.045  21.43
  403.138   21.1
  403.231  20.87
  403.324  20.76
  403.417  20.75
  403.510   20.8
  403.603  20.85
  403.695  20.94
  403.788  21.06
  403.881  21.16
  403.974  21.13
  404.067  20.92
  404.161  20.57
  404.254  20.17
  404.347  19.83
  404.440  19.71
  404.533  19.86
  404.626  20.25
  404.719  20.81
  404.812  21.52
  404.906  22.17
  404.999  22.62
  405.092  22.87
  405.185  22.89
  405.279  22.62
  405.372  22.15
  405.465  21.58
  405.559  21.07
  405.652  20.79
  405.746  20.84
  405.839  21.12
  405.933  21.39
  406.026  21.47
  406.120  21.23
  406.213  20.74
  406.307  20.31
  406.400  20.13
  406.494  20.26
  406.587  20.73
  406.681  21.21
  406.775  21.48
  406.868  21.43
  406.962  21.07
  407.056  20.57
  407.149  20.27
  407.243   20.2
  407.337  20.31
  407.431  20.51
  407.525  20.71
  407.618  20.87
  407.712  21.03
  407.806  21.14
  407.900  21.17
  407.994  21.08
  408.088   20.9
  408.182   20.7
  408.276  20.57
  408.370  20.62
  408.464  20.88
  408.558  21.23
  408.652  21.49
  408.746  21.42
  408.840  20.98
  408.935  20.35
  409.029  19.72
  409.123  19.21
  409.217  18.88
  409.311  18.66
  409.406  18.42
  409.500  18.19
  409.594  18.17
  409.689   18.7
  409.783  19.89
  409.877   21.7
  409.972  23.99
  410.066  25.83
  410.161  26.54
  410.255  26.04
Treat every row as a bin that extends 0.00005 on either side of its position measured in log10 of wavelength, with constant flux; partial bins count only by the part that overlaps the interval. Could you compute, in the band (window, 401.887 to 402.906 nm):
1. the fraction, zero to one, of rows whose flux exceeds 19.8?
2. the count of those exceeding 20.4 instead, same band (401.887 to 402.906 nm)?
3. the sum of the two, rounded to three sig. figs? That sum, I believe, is 12.0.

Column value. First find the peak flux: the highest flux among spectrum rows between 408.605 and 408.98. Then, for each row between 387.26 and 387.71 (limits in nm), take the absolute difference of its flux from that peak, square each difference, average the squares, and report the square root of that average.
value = 2.6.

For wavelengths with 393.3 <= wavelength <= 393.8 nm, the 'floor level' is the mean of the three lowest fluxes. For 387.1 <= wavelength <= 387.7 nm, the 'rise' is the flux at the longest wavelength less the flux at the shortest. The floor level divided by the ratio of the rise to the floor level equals -79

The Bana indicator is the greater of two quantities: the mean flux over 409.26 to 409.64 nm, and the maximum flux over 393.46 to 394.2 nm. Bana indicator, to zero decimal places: 18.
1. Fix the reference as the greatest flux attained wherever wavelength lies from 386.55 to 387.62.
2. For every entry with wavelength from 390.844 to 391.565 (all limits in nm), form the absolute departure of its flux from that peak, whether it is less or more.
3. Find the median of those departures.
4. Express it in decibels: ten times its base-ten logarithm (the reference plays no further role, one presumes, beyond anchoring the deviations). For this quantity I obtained -5.1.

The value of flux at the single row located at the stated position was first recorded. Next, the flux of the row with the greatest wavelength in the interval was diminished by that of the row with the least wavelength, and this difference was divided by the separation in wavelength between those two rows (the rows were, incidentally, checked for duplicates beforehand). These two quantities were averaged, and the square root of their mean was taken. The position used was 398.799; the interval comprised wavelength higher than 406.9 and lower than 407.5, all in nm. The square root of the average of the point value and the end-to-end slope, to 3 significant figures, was 3.08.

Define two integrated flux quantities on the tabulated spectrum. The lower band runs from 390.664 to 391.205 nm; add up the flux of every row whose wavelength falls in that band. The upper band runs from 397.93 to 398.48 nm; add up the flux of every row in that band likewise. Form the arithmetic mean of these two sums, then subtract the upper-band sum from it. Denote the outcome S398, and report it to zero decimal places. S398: 1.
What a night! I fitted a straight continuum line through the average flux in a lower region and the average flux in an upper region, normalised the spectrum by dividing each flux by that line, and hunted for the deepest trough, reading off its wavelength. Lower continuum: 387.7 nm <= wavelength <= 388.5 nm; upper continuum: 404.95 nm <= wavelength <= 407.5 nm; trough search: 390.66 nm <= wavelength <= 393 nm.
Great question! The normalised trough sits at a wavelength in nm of 392.965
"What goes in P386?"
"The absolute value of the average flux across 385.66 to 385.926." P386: 18.5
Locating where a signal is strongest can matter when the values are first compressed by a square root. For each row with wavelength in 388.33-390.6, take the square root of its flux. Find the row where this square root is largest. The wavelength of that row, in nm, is 388.825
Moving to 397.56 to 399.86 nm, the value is 399.258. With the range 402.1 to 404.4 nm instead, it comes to 402.674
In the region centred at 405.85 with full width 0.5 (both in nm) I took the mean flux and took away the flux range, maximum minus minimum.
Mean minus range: 20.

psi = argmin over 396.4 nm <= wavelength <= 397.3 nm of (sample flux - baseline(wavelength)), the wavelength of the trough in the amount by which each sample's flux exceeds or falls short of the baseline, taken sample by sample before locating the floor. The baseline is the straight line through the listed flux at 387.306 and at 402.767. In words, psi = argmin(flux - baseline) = 396.601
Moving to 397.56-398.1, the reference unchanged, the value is 397.607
